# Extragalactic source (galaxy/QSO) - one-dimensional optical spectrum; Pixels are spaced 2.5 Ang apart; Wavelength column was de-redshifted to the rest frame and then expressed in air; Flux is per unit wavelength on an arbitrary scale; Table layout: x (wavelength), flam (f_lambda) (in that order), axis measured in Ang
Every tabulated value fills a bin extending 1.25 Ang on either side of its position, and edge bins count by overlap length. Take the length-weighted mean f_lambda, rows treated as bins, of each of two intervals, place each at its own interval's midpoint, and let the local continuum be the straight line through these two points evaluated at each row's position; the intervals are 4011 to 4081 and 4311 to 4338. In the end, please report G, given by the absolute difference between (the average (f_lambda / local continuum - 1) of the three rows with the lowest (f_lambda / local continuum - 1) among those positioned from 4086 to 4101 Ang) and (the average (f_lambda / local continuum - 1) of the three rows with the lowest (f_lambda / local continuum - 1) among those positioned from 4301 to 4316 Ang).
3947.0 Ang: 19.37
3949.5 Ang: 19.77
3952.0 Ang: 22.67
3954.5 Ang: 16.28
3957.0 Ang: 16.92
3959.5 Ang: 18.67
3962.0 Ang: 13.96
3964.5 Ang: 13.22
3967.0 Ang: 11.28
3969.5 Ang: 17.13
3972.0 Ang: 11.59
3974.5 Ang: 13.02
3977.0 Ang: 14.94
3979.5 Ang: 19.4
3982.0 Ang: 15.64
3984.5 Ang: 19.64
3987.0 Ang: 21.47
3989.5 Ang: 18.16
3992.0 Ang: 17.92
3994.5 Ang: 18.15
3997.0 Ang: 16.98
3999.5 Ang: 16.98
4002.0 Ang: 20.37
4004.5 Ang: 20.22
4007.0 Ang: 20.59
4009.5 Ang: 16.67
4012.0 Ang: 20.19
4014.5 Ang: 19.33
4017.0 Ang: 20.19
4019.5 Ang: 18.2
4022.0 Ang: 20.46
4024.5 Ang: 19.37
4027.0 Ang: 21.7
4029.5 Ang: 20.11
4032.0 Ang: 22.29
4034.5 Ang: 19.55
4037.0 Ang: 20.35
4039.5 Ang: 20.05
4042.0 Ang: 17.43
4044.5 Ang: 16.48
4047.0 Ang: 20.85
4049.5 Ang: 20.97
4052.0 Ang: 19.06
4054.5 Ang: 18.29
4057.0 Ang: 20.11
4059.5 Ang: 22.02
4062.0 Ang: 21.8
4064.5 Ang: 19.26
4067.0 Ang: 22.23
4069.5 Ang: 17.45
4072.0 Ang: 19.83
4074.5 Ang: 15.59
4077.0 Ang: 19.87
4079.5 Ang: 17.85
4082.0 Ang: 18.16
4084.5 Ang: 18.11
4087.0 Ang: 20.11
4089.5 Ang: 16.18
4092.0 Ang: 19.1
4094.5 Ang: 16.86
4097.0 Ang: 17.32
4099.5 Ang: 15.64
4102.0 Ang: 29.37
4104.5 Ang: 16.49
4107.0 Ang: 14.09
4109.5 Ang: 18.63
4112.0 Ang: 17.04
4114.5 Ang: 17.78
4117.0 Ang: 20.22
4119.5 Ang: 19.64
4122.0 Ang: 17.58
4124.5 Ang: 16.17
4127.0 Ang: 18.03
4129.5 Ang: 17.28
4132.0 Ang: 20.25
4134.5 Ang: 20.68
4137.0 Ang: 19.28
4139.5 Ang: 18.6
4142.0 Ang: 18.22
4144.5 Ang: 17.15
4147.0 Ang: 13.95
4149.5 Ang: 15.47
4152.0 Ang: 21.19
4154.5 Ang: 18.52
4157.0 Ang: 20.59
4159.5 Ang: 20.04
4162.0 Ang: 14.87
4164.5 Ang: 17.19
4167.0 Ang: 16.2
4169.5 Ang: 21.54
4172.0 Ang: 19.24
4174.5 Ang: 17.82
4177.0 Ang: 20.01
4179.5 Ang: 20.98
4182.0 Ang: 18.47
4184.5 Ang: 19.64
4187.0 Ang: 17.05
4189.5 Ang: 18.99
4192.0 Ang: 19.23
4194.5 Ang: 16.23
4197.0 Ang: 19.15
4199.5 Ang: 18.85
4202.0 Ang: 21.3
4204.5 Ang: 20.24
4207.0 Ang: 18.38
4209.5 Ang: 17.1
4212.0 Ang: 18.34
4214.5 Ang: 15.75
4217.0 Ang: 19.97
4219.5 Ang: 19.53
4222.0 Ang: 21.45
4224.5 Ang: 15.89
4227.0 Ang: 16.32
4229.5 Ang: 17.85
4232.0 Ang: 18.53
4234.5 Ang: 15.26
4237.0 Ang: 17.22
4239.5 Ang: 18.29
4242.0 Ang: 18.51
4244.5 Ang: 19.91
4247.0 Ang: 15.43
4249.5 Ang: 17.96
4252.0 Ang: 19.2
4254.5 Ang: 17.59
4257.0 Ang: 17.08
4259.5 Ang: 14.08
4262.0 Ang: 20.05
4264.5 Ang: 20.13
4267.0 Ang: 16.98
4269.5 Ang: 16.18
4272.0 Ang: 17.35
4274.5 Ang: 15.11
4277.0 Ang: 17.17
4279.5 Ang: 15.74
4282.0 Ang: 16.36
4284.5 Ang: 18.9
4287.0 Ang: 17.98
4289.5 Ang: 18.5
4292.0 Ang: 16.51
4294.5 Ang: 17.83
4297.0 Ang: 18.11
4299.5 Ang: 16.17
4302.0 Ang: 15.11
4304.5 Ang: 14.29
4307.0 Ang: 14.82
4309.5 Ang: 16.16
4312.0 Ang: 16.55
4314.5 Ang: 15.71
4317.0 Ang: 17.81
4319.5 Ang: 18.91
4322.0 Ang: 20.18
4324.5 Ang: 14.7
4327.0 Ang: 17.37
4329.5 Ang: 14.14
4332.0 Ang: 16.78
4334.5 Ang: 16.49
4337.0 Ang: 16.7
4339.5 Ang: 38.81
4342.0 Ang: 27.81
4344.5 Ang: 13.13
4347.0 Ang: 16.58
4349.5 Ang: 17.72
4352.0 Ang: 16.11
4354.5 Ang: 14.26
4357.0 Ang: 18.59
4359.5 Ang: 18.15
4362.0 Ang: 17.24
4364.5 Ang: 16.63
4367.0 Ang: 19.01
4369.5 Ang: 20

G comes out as 0.02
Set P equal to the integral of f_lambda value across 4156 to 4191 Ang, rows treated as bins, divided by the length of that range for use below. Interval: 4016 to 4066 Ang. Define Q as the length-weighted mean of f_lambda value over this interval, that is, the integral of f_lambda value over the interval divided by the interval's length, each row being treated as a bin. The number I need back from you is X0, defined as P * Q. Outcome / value 374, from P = 18.7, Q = 19.9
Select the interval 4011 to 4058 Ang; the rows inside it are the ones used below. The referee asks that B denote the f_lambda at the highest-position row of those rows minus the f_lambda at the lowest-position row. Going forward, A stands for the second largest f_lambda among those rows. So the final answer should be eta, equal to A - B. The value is 22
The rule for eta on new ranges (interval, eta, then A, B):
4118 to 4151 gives 24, 20.25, -4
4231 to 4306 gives 24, 20.05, -4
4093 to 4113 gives 18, 18.63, 0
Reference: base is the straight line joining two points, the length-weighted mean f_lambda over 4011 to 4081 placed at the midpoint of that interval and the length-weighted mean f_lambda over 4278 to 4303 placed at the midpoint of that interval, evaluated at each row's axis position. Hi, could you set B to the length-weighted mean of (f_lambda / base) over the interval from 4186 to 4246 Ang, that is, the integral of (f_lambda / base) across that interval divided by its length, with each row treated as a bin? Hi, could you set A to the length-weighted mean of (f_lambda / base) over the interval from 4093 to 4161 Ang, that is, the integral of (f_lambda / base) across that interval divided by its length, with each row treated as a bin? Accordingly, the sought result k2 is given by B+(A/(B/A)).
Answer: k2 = 1.953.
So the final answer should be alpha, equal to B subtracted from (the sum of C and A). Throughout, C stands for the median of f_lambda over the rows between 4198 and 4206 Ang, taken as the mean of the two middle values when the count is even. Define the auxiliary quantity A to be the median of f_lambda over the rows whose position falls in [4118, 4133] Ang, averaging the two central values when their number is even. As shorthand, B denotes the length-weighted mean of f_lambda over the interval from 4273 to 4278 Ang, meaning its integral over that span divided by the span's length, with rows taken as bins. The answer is 22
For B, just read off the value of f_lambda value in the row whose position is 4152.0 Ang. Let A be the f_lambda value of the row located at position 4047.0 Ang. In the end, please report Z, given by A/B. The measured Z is 0.98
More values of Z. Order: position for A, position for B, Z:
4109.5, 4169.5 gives 0.86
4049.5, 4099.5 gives 1.34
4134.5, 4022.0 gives 1.01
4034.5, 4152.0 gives 0.92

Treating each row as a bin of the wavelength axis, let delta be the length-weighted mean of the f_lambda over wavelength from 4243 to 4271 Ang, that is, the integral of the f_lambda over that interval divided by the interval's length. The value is 17.7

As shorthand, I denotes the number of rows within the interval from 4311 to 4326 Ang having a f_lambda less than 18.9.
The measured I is 4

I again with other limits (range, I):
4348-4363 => 6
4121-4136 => 4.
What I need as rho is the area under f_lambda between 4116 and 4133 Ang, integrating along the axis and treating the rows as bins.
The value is 313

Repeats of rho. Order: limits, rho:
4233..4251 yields 316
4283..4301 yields 318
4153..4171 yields 332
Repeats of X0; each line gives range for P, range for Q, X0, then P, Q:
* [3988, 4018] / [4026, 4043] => 381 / 18.8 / 20.2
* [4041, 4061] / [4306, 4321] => 326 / 19.5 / 16.7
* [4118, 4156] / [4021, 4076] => 359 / 18.2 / 19.8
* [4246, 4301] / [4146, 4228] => 320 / 17.3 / 18.5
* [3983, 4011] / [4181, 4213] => 352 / 18.8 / 18.7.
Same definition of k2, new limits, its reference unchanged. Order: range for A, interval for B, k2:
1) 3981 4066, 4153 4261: 1.958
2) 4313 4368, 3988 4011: 2.238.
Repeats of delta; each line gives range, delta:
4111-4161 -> 18.4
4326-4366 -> 18.5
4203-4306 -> 17.5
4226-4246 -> 17.7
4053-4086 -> 19.3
